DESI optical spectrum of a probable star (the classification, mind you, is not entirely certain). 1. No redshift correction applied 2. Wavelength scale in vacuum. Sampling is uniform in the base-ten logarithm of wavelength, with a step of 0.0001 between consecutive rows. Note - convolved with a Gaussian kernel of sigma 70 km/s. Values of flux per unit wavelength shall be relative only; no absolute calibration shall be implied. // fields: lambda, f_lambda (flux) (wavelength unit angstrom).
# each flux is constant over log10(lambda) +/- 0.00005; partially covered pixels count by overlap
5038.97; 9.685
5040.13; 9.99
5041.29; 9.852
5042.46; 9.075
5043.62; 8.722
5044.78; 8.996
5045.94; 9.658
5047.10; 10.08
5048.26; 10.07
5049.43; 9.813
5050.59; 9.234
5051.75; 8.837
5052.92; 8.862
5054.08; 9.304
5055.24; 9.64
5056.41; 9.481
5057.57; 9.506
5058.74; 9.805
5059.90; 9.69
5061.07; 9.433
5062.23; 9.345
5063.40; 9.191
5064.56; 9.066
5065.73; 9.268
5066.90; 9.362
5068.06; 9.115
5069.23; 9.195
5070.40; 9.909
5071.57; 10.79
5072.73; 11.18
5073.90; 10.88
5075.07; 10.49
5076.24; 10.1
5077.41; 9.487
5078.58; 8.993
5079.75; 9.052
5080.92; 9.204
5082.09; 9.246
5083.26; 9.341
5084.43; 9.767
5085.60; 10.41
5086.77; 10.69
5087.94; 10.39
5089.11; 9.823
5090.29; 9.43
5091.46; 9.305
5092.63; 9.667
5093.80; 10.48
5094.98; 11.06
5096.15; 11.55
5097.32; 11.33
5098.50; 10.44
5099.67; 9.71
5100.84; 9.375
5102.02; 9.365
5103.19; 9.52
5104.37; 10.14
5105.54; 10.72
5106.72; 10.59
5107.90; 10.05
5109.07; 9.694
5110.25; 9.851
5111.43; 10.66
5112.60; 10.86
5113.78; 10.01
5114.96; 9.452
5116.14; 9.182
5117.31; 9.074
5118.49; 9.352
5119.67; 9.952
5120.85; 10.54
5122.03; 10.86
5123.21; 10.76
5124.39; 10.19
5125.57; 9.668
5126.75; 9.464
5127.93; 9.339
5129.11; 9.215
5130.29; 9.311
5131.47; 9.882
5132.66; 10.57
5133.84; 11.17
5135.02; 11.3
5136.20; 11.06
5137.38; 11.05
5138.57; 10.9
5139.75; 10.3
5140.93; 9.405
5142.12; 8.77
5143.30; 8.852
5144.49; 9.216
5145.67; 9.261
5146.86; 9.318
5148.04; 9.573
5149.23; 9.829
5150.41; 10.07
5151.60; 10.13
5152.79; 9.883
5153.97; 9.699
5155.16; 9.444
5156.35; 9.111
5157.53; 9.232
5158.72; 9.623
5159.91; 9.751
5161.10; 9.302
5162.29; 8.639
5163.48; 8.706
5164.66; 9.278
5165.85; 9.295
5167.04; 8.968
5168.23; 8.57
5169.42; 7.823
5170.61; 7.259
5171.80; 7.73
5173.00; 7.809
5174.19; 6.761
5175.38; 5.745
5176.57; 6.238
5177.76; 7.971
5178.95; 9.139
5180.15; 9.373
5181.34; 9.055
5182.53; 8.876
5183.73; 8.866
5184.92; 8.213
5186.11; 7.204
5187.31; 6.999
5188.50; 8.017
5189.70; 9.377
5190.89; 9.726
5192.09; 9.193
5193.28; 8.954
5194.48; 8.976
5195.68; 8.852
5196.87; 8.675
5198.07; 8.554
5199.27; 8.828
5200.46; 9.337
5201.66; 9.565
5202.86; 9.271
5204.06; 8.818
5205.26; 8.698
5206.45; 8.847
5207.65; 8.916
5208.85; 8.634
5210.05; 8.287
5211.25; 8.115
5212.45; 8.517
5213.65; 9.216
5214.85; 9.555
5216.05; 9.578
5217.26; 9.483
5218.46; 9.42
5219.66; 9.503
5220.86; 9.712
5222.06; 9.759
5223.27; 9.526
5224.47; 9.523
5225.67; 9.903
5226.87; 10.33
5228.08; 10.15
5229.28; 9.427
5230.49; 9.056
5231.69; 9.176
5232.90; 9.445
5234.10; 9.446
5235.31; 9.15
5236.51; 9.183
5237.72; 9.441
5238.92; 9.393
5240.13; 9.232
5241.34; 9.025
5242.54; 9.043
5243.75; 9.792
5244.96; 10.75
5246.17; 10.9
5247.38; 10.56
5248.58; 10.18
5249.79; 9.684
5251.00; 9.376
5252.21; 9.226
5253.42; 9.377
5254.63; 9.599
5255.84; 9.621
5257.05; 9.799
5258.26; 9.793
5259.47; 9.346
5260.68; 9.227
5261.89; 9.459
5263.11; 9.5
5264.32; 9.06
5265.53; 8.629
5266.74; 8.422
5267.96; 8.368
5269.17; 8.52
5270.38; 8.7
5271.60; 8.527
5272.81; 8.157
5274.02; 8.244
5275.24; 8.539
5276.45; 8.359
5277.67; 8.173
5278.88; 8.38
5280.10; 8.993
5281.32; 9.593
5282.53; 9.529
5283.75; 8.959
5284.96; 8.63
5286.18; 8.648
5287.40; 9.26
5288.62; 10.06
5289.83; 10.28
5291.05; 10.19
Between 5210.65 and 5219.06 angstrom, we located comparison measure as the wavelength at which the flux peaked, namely 5216.05 angstrom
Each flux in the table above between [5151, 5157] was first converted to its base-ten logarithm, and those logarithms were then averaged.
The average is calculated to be 0.98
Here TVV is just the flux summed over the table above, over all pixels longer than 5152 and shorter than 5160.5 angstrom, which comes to 67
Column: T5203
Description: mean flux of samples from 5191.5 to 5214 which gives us 8.9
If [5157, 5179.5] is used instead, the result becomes 8.3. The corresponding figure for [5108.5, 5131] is 9.9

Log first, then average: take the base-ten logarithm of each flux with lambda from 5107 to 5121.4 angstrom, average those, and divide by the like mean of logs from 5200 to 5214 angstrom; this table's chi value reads 1.05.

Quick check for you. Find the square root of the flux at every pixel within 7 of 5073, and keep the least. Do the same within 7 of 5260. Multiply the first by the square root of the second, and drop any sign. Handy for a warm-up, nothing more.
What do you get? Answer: 5.1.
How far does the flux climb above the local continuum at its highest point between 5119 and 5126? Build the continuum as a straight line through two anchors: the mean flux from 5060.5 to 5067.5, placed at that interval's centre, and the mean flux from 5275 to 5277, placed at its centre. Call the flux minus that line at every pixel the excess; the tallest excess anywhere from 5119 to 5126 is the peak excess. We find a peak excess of 1.8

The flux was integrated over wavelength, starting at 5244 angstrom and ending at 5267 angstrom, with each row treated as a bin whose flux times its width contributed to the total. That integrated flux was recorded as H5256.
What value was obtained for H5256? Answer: 221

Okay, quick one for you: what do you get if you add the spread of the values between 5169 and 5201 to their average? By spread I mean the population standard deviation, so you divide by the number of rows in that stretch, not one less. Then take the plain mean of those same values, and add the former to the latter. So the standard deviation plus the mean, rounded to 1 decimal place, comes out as 9.3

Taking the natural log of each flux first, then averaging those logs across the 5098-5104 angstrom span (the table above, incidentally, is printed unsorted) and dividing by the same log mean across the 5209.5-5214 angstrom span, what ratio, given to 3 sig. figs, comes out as 1.06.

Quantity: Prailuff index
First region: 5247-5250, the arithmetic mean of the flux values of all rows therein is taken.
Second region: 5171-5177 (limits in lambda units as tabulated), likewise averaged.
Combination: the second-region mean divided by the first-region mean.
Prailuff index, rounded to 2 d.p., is 0.68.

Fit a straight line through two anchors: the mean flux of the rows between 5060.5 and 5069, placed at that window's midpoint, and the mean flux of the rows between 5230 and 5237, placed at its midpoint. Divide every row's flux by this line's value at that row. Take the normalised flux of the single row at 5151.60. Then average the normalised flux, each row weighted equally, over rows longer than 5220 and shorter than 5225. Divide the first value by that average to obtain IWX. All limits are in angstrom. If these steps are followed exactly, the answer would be 1.05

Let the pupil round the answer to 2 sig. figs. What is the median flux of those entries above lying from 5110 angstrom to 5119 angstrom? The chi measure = 9.7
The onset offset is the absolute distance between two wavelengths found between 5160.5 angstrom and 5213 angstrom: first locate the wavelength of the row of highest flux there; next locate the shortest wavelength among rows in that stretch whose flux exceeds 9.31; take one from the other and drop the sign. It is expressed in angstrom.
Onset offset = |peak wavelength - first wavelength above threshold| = 10.7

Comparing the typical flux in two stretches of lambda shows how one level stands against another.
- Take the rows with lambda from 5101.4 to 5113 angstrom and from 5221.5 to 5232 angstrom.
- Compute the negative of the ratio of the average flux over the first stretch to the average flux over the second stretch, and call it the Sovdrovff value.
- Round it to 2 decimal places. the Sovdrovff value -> -1.05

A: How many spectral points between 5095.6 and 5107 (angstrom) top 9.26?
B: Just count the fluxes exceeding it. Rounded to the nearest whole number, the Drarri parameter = 10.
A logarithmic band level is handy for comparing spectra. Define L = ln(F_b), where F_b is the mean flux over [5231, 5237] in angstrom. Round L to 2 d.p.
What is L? 2.23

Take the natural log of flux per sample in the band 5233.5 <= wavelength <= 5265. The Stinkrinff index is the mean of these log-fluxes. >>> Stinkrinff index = 2.259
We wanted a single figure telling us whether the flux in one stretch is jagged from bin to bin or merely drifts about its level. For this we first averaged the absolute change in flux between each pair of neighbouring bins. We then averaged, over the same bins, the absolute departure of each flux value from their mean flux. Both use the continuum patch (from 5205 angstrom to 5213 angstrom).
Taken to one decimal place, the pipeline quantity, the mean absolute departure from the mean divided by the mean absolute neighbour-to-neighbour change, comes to 1.0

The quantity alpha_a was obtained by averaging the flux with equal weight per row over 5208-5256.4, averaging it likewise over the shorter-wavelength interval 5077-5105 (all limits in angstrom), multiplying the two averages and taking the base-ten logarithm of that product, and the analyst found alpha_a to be 1.97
